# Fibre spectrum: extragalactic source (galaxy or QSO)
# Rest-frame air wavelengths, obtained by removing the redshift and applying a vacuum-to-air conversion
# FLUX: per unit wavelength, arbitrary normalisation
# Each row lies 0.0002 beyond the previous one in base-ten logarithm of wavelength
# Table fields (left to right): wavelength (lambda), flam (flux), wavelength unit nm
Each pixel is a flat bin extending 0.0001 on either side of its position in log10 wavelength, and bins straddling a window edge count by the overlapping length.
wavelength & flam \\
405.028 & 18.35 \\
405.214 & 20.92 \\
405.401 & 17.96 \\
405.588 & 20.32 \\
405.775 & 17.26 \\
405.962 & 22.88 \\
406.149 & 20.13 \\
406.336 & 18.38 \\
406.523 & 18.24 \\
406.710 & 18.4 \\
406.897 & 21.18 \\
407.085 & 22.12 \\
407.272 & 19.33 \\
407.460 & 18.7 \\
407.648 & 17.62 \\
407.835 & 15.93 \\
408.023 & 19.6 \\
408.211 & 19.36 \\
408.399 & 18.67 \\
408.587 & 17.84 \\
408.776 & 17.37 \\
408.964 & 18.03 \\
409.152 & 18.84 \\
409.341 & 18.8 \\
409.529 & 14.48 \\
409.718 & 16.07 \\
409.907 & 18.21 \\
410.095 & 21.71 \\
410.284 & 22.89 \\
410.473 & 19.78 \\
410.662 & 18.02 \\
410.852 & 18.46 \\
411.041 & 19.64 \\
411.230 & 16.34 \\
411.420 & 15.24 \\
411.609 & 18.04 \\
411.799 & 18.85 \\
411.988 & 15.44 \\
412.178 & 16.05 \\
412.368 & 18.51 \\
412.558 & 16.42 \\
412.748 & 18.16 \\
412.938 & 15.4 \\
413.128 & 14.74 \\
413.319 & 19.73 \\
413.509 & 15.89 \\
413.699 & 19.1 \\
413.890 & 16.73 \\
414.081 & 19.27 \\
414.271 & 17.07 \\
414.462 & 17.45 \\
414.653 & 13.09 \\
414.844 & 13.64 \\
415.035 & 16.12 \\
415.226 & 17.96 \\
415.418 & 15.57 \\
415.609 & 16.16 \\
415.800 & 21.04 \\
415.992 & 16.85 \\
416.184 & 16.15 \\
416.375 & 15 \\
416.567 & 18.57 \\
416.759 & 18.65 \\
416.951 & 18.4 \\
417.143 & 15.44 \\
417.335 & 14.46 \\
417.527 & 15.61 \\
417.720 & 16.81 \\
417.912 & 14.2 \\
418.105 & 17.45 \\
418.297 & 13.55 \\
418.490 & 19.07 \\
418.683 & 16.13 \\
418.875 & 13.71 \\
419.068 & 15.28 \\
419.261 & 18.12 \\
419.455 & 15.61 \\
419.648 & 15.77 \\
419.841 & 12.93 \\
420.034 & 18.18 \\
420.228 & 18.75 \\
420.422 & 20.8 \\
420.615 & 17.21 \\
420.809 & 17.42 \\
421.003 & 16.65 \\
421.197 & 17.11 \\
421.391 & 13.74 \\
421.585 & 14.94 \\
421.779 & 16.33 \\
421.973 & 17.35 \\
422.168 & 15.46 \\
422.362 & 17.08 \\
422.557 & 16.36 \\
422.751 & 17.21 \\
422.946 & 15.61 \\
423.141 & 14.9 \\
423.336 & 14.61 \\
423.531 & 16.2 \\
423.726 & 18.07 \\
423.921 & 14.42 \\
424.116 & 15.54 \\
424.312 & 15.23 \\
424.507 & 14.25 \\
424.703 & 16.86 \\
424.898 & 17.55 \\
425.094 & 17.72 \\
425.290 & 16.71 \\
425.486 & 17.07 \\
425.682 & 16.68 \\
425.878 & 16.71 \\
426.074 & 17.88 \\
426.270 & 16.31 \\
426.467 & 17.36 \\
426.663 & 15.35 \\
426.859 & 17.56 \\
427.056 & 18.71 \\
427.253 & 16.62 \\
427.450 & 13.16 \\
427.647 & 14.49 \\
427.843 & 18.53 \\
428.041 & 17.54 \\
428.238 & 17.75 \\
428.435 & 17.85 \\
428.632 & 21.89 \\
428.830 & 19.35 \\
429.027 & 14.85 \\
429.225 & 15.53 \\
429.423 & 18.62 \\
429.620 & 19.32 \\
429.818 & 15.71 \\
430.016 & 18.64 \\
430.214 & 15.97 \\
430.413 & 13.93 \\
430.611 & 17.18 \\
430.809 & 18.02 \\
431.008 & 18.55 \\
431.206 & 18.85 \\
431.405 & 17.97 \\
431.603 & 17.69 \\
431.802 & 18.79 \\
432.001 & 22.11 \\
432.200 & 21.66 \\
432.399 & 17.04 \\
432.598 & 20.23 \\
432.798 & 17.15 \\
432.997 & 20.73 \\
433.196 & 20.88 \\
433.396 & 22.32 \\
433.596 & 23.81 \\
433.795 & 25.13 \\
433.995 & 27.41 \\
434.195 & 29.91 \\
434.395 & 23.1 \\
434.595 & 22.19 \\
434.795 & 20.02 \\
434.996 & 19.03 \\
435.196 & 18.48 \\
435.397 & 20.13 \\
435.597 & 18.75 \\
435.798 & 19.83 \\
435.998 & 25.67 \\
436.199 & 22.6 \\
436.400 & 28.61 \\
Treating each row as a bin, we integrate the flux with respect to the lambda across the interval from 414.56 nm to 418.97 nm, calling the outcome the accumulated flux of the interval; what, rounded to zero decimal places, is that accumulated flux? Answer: 72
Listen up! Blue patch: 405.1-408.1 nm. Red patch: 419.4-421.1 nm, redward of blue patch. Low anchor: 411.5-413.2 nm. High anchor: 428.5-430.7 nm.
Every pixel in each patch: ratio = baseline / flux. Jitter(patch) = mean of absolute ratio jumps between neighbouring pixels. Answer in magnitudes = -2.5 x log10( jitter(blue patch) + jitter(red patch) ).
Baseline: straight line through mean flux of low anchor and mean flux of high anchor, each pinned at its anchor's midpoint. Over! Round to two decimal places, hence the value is 1.65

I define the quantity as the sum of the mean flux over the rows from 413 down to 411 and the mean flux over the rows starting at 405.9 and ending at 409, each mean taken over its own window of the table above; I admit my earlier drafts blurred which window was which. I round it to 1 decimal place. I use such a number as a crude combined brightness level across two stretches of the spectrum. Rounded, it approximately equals 36.1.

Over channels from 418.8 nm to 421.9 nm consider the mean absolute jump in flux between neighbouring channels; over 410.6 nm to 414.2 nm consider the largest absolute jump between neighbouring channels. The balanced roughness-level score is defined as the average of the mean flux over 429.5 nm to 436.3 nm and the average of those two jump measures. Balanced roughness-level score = 11.9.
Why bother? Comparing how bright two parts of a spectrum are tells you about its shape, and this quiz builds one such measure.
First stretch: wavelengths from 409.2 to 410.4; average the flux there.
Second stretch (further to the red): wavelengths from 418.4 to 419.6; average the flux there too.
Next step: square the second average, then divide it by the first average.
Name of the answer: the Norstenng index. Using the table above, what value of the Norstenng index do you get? 14.2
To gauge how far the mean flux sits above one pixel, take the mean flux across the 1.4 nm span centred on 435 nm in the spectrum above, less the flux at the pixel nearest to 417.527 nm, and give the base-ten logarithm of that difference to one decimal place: 0.7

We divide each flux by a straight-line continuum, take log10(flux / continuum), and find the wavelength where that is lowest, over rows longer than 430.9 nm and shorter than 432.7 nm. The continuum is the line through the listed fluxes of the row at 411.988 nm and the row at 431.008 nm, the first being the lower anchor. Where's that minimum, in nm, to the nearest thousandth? 432.399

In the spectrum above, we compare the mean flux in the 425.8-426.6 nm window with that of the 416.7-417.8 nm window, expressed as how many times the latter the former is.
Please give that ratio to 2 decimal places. 1.03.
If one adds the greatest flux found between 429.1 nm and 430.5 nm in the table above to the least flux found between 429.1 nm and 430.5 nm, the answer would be 33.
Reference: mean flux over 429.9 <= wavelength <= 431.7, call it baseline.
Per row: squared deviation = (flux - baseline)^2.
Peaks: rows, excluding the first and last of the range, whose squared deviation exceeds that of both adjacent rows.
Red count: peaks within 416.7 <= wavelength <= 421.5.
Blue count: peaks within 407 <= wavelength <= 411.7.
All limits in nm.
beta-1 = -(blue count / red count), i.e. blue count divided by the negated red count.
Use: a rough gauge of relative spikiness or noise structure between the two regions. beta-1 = -0.75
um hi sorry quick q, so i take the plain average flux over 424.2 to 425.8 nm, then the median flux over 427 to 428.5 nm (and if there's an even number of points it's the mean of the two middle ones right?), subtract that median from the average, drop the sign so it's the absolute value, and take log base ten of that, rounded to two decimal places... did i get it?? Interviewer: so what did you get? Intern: 0.06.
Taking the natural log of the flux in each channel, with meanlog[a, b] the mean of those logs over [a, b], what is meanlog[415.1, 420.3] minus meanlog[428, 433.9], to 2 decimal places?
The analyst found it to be -0.13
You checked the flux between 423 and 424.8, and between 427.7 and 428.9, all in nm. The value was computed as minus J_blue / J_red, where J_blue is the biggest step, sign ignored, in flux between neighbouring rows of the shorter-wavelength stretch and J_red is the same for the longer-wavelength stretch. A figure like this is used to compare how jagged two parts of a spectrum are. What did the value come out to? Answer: -0.90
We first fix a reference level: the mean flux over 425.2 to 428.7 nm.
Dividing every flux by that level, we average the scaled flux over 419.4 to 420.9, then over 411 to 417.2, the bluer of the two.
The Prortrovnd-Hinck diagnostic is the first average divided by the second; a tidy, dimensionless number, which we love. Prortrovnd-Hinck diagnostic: 1.01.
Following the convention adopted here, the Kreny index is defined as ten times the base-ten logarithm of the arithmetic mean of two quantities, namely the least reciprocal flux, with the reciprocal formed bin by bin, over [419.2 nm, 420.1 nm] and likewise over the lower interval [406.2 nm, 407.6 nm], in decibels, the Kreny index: -13.00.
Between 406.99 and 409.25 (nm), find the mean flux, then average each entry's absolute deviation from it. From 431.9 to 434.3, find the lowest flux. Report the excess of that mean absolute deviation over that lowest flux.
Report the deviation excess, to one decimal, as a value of -16.0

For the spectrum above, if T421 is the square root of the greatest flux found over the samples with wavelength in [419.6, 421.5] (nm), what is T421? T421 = 4.56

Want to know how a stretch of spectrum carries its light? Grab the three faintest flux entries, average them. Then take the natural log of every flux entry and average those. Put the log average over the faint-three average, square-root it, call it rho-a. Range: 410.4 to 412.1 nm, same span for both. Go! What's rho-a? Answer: 0.428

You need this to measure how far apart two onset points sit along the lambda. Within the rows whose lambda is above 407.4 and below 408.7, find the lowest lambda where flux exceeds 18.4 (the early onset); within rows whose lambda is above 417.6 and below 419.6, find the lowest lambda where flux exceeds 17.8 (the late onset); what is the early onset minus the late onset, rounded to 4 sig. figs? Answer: -11.03 nm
